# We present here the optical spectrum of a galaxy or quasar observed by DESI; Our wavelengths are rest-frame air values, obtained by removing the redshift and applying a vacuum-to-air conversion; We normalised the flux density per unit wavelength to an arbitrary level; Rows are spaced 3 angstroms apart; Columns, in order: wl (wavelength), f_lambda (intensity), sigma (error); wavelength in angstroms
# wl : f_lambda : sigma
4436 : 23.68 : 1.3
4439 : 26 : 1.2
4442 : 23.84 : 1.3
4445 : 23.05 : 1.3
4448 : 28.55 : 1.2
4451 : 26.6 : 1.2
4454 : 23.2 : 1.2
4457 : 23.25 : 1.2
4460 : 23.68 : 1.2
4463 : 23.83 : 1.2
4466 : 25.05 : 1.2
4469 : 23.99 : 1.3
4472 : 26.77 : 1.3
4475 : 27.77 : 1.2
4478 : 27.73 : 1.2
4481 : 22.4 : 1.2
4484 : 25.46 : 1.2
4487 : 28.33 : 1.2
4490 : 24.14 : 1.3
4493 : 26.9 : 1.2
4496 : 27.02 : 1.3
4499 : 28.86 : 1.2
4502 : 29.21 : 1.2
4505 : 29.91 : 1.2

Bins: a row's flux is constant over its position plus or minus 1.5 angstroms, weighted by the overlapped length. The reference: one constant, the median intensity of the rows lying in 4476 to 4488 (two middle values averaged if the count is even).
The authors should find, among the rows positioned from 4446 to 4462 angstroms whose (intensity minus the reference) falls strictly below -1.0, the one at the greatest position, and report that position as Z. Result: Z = 4460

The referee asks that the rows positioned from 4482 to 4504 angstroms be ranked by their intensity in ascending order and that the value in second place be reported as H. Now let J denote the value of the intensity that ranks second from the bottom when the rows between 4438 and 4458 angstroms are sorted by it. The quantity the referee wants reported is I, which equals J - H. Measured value -2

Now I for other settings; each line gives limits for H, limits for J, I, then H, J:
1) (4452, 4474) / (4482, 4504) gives 2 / 23.25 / 25.46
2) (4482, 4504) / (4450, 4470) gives -2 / 25.46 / 23.25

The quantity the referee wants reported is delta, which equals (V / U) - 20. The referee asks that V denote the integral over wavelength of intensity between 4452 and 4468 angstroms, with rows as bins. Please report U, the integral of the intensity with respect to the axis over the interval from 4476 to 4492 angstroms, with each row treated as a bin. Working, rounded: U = 412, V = 382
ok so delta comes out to -19.1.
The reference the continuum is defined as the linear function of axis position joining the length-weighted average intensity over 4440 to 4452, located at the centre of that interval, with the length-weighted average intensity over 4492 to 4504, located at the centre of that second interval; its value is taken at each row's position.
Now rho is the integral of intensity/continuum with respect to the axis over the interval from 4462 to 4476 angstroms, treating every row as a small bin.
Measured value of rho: 13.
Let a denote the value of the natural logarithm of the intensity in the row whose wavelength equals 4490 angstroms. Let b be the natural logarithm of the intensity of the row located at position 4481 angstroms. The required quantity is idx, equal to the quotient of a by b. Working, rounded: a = 3.18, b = 3.11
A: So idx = 1.02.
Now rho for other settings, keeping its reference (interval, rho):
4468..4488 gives 19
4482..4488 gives 6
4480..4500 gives 19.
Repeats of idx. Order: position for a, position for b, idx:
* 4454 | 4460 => 0.99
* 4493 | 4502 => 0.98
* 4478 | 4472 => 1.01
